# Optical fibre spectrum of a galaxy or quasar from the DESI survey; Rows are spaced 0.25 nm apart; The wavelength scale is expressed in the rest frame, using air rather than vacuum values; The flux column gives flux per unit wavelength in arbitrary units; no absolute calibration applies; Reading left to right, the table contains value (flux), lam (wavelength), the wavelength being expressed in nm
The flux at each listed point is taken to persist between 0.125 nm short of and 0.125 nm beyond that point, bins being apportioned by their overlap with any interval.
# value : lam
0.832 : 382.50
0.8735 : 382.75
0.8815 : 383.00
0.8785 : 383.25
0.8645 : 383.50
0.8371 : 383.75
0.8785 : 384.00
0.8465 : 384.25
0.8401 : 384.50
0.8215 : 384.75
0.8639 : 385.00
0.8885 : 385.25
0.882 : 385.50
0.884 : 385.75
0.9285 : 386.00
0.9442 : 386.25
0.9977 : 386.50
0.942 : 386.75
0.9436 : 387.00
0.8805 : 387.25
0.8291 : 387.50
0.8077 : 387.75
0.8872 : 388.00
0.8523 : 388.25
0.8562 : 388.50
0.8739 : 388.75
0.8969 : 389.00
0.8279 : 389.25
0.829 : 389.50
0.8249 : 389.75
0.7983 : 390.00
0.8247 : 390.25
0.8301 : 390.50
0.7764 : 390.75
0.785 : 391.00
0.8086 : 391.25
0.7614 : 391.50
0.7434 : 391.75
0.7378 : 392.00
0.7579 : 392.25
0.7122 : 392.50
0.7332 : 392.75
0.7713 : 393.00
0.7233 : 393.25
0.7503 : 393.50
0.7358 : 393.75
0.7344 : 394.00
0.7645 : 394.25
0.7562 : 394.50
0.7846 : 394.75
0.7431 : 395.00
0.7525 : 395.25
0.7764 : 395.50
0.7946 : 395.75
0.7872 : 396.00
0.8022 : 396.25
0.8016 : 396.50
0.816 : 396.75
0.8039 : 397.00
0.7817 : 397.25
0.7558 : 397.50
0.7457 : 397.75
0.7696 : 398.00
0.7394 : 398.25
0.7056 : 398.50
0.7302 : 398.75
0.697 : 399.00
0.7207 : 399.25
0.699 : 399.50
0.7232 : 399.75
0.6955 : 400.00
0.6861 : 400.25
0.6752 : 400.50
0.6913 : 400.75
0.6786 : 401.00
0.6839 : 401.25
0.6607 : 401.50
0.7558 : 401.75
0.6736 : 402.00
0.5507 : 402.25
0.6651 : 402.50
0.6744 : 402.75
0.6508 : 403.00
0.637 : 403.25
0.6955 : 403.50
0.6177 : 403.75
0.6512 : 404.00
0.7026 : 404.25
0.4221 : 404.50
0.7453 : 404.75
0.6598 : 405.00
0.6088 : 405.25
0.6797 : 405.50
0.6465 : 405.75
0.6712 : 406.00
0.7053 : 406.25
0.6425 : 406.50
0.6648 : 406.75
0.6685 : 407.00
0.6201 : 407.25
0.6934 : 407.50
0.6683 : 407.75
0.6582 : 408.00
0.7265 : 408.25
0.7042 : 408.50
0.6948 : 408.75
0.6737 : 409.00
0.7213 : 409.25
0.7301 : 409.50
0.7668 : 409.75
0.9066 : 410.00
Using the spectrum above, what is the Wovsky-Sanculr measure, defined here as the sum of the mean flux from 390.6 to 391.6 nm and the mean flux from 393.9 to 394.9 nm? 1.54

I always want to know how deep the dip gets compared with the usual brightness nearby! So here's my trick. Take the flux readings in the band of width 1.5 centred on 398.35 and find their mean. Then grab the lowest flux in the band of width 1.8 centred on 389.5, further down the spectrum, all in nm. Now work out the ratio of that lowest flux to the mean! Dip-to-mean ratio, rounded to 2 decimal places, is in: 1.09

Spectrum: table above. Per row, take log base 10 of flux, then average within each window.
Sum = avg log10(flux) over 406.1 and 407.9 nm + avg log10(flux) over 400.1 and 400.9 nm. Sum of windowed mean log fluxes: -0.34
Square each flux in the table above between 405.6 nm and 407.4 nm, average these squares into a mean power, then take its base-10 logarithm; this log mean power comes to -0.36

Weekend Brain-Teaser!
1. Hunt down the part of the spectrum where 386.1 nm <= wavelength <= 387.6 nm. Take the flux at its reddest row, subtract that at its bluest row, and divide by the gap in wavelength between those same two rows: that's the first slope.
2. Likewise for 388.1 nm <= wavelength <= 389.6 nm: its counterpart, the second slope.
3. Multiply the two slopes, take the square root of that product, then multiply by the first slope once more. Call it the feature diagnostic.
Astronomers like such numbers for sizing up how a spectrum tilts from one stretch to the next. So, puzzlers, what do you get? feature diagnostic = -0.004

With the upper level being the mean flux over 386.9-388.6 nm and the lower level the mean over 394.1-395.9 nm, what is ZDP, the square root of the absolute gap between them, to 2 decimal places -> 0.31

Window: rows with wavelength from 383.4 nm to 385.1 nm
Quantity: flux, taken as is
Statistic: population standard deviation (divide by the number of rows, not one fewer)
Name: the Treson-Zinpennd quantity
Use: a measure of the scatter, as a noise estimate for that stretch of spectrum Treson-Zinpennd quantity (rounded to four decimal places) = 0.0181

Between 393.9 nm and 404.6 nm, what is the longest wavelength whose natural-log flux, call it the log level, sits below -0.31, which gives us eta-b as 404.50 nm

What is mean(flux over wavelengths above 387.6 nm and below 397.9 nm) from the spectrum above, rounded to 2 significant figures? 0.79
